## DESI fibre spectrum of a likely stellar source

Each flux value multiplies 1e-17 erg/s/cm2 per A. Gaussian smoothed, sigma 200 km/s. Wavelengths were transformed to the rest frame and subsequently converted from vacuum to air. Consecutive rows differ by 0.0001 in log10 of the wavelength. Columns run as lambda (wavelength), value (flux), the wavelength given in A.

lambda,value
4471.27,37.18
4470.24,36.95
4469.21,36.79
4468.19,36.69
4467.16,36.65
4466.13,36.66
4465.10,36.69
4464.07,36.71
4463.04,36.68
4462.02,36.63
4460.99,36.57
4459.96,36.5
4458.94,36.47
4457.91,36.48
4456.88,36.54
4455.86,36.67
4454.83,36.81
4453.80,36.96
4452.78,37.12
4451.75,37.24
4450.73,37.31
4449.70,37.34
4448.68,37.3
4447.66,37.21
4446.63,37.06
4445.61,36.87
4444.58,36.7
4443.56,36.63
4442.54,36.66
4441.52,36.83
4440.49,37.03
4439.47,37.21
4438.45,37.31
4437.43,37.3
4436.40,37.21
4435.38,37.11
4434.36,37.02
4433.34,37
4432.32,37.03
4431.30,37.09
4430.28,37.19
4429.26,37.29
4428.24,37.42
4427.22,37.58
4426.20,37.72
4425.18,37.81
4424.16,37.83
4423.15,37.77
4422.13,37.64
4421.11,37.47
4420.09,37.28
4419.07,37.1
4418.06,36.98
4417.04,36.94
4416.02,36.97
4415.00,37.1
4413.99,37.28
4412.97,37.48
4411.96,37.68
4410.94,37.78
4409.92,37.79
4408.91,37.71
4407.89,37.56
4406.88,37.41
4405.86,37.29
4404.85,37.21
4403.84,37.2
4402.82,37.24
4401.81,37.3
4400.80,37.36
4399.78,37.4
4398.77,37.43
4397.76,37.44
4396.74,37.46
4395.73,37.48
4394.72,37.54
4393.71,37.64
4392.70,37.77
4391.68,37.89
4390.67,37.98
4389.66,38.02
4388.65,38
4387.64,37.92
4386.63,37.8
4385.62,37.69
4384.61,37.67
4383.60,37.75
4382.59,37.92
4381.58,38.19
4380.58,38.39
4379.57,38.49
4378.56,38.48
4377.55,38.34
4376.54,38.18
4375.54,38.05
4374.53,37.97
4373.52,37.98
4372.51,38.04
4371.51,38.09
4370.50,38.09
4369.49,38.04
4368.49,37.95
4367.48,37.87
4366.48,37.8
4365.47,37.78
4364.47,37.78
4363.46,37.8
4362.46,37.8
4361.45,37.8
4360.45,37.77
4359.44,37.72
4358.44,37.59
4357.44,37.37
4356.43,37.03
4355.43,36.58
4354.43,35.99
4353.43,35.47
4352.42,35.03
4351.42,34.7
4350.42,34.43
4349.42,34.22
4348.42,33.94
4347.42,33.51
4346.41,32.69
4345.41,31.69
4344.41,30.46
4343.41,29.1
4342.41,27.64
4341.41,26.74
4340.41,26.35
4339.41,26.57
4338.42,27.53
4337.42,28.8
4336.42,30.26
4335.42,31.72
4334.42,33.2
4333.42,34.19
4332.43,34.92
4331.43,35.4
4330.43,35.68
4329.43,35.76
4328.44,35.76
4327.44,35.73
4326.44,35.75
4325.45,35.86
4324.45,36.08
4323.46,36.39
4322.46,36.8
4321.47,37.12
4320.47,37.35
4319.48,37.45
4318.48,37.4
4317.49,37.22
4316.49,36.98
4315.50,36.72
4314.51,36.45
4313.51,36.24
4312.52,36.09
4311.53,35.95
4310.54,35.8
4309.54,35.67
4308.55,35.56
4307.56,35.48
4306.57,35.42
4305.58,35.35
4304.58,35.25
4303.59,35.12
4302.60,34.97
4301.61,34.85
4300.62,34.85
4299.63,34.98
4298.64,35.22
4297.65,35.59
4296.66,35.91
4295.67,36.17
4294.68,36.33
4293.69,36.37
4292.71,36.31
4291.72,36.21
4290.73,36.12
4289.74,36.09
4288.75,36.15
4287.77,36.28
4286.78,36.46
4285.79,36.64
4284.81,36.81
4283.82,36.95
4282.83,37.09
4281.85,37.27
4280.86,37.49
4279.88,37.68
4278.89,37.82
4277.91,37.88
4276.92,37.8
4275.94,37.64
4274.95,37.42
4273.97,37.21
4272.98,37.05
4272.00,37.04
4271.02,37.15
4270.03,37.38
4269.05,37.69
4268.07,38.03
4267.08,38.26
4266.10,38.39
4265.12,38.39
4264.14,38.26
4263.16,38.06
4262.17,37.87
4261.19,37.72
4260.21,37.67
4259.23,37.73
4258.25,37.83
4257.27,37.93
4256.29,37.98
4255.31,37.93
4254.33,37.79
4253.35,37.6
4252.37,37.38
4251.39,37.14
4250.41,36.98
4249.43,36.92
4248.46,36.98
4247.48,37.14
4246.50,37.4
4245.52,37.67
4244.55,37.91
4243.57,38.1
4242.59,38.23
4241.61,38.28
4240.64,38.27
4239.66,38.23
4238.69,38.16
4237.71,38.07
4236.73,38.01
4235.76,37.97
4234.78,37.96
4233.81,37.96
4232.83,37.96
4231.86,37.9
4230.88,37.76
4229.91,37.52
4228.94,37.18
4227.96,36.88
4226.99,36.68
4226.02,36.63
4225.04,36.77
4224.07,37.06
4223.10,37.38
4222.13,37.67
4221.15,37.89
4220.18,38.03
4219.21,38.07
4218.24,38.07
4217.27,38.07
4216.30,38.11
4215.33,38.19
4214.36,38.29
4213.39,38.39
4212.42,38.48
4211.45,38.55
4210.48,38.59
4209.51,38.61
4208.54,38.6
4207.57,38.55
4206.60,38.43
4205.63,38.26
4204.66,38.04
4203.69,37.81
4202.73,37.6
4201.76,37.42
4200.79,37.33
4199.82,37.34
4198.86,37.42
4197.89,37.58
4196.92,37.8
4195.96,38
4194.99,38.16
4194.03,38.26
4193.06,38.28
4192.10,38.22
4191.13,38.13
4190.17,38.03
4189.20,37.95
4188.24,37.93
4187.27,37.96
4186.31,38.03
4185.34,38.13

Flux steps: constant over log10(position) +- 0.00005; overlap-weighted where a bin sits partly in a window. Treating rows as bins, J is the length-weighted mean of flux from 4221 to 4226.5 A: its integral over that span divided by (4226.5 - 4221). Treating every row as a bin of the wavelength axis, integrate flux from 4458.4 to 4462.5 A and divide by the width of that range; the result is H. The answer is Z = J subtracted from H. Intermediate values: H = 36.52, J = 37.1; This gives -0.6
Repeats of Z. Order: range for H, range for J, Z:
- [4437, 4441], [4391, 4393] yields -0.4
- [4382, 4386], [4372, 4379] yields -0.4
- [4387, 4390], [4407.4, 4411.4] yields 0.3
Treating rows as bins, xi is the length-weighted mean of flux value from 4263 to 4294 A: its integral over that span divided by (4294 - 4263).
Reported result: 37.2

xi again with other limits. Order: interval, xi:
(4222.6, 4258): 37.6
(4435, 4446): 37.0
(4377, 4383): 38.3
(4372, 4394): 38.0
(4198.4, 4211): 38.0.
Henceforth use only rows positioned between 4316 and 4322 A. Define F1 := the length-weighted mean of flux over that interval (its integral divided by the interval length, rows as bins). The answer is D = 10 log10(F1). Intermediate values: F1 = 37.2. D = 15.71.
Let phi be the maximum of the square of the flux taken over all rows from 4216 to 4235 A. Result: 1452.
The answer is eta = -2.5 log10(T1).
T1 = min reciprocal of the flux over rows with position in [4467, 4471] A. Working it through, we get 3.919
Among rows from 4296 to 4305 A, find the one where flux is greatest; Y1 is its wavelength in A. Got 4296.66 A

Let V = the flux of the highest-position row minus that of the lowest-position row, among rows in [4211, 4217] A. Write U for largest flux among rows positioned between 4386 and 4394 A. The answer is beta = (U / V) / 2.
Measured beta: -43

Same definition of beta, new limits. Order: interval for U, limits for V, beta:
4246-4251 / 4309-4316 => 18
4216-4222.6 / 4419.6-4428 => 64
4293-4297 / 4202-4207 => 22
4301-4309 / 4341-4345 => 5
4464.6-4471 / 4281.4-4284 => -58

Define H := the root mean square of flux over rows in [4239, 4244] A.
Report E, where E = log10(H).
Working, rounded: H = 38.2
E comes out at 1.58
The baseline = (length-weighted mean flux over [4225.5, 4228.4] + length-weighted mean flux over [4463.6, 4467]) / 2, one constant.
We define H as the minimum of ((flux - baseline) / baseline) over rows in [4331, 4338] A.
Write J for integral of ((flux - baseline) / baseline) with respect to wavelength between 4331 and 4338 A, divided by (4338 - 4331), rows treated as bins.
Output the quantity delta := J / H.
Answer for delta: 0.5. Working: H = -0.21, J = -0.11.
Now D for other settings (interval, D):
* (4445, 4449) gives 15.69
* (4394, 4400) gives 15.74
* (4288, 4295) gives 15.59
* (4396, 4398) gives 15.72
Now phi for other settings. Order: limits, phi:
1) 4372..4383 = 1481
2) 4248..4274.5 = 1474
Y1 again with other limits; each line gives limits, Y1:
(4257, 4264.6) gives 4264.14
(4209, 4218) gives 4209.51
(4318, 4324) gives 4319.48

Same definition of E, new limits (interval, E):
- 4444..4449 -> 1.57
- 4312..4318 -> 1.56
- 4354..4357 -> 1.56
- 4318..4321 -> 1.57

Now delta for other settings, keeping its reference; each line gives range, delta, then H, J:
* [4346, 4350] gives 0.8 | -0.11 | -0.08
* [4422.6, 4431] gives 1.7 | 0.01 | 0.02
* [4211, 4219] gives 1.1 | 0.04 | 0.04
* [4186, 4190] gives 1.0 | 0.03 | 0.04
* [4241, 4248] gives 2.5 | 0.01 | 0.03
